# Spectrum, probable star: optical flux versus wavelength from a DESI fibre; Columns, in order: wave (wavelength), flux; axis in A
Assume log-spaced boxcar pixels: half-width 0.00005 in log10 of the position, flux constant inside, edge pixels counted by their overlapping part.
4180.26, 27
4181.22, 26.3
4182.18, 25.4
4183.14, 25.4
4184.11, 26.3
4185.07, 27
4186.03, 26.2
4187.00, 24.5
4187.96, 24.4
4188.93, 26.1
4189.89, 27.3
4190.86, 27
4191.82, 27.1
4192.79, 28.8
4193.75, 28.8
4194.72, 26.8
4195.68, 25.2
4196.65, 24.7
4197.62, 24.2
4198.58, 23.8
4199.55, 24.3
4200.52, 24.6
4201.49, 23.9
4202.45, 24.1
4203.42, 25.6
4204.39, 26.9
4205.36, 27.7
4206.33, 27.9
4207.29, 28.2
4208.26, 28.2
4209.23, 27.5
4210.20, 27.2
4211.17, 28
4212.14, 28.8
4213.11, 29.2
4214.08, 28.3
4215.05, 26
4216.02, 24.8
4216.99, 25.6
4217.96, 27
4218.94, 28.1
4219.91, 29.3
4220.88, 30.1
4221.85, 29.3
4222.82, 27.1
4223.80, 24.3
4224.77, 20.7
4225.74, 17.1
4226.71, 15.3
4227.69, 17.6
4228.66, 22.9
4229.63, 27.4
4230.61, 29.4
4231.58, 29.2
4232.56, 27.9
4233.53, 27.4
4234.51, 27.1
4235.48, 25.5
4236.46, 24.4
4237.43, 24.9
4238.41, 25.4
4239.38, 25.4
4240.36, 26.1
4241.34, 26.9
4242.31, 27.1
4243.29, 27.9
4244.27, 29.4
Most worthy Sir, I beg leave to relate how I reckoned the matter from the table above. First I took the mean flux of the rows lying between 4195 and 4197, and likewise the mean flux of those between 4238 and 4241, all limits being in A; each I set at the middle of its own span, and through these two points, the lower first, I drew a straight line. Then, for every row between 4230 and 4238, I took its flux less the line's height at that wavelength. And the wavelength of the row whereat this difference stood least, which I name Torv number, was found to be 4236.46 A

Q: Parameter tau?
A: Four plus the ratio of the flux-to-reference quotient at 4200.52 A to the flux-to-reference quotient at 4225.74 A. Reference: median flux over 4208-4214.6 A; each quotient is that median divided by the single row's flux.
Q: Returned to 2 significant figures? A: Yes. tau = 4.7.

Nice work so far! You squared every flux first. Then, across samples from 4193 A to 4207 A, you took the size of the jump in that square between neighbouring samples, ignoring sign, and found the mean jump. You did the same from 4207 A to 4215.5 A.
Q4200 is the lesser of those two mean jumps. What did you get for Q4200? 42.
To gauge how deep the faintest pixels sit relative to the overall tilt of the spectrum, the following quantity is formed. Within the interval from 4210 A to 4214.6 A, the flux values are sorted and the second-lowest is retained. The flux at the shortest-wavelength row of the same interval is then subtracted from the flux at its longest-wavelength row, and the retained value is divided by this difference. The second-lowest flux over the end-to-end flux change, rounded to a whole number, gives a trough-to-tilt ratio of 25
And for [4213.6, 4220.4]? 26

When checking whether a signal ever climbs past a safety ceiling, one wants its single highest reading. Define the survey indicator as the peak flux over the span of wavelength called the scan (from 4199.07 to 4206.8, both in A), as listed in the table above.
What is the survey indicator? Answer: 27.9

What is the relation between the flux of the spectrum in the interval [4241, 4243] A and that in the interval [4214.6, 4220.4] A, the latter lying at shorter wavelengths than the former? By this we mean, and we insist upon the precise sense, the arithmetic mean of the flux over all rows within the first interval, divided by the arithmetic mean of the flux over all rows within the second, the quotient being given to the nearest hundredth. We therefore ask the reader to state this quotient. 1.01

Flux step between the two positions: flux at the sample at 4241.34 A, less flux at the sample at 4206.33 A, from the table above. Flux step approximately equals -1.0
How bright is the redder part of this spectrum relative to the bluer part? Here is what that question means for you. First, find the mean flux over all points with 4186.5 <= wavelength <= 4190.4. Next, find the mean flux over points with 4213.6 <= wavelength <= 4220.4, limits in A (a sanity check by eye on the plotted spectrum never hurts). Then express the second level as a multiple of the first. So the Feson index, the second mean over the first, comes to 1.06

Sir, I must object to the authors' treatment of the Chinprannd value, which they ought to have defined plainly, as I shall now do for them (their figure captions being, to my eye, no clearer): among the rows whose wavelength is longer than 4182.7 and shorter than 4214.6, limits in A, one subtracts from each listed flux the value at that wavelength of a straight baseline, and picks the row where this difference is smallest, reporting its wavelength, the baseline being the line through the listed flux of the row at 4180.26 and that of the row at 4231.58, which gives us 4201.49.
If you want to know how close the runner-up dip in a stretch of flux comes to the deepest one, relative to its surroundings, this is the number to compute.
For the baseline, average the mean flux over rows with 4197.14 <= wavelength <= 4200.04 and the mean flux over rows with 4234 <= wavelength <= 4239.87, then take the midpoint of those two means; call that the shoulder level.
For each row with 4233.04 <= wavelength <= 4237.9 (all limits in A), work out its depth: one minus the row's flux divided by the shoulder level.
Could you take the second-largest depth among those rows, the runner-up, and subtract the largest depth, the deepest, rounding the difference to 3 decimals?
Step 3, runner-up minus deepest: -0.020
